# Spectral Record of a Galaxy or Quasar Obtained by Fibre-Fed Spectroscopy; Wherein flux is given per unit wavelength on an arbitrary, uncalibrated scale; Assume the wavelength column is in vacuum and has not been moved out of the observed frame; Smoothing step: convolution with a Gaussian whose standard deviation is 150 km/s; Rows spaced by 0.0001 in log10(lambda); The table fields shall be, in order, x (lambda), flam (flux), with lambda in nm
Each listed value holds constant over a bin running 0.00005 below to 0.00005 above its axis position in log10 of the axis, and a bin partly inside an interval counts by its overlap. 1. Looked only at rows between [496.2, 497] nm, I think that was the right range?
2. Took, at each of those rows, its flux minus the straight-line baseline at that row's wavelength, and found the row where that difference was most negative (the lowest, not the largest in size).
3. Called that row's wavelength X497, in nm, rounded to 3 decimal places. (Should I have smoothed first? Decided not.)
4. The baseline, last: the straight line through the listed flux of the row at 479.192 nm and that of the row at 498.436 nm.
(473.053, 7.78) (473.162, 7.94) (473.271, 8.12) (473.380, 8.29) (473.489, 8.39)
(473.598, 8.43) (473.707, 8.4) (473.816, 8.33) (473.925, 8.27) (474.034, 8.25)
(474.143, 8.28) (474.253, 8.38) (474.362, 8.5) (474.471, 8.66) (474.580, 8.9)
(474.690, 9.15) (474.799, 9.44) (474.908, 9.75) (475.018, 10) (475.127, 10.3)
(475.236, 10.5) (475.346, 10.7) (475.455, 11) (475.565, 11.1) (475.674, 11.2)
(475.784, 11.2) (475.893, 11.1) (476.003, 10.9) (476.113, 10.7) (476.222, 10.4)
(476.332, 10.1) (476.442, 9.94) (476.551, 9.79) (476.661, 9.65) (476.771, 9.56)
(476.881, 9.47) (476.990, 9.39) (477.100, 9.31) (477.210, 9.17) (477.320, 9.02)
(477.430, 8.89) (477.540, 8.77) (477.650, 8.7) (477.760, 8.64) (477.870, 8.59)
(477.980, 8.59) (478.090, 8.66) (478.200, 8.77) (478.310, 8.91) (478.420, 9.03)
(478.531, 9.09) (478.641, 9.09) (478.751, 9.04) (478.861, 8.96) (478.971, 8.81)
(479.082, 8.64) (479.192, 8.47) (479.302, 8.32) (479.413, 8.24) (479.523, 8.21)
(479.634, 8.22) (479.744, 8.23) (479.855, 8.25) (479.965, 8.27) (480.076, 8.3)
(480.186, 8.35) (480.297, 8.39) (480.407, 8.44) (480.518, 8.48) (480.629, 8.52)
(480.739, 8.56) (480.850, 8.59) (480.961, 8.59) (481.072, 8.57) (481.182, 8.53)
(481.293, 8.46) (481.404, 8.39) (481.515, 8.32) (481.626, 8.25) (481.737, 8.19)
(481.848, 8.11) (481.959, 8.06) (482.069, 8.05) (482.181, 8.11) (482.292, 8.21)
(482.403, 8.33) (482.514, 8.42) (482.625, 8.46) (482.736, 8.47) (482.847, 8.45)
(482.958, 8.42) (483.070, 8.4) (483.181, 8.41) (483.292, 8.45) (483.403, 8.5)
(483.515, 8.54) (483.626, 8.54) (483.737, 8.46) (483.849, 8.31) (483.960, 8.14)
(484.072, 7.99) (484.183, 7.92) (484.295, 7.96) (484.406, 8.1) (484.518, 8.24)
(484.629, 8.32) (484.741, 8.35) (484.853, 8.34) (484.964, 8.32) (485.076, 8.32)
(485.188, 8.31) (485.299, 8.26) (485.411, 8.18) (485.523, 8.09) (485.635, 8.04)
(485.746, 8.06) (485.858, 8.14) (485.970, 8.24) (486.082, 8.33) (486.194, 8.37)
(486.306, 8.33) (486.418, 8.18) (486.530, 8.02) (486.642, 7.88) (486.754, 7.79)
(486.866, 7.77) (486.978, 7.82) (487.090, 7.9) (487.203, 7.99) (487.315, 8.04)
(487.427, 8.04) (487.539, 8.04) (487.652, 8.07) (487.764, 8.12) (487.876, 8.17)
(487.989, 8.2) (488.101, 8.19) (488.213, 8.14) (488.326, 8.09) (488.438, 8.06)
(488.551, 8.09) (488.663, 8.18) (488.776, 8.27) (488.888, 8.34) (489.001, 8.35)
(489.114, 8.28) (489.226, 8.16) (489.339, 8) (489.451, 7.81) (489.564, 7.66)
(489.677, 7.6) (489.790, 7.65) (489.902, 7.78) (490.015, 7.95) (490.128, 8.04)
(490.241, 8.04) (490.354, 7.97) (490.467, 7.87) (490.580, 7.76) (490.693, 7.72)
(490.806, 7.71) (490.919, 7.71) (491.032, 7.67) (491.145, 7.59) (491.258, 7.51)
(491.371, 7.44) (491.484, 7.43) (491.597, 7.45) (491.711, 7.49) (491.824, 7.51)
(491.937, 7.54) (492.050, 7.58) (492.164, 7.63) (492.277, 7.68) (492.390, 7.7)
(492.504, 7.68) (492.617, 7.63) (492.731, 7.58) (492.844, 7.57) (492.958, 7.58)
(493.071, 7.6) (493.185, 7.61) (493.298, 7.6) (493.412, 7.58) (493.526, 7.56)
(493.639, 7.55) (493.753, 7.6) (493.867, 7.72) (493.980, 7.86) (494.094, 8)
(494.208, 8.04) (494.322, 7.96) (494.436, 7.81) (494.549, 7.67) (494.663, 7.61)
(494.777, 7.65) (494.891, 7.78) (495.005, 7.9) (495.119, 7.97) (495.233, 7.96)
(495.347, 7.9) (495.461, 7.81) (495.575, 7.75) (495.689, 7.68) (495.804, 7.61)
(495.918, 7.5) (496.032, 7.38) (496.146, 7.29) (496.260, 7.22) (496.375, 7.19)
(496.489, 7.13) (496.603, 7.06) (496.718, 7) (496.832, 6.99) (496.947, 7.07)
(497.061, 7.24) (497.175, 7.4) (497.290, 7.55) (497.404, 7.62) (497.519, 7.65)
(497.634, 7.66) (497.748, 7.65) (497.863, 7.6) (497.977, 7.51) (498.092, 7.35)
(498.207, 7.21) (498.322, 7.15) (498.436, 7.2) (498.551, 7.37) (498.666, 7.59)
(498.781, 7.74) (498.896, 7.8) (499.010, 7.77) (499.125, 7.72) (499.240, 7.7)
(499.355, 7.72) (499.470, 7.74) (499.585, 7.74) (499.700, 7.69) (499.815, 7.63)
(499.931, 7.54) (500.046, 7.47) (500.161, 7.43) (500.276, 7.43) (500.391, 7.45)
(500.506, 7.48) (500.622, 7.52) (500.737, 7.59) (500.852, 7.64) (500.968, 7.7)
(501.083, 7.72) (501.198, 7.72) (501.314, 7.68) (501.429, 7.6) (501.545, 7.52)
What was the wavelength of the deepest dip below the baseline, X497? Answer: 496.832 nm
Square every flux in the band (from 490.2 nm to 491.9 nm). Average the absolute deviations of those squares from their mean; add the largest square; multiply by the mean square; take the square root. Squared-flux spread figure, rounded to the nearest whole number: 63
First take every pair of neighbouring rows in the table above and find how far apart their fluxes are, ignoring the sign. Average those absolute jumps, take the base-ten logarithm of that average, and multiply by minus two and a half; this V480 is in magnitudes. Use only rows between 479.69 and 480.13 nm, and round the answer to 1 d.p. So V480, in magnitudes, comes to 4.1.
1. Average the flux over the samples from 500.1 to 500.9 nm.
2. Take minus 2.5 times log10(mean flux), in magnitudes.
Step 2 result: -2.19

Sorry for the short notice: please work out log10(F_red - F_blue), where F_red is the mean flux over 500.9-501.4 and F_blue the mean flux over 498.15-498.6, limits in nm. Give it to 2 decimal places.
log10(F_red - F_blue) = -0.33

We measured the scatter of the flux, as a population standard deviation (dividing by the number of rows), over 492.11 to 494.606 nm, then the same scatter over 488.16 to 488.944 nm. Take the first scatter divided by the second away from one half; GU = -1.0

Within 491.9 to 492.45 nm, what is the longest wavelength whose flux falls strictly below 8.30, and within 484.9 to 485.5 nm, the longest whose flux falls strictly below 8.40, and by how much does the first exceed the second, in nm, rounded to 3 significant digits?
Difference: 6.98 nm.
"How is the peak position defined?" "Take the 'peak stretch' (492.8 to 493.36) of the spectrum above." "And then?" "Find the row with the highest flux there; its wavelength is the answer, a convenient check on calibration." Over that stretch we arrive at 493.185 nm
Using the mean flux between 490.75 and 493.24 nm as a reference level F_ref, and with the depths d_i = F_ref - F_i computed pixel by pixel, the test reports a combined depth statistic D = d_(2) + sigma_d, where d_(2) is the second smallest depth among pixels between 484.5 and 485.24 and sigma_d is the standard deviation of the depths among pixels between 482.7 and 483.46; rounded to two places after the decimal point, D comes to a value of -0.72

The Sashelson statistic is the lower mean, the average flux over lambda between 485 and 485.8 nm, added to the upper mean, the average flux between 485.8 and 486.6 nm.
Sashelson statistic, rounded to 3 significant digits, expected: 16.4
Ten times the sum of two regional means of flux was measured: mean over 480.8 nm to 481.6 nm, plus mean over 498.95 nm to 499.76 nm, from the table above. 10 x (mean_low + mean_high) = 162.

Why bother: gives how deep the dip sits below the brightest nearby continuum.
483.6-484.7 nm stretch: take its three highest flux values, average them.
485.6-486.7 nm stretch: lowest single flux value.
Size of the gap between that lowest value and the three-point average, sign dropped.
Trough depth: 0.6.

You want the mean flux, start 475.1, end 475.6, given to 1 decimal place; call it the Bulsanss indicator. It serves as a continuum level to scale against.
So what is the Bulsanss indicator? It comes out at 10.7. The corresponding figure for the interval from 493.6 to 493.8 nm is 7.6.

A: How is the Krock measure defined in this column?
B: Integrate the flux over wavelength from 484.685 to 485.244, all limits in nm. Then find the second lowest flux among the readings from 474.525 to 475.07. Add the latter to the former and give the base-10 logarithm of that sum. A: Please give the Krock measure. 1.140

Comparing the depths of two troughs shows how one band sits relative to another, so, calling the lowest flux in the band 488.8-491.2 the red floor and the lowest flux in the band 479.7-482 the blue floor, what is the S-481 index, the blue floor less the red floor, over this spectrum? 0.47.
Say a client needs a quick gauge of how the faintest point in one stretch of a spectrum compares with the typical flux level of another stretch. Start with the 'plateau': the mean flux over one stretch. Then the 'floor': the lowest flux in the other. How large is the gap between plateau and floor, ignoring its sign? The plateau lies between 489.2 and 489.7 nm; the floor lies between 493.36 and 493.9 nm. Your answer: 0.3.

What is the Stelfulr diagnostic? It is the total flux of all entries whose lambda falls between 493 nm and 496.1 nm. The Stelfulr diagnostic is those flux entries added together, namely 209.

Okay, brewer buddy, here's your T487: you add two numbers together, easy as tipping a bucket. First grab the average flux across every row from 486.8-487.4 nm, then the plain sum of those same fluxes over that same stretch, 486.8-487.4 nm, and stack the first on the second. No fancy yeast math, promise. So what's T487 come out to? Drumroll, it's 47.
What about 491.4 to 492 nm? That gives 45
